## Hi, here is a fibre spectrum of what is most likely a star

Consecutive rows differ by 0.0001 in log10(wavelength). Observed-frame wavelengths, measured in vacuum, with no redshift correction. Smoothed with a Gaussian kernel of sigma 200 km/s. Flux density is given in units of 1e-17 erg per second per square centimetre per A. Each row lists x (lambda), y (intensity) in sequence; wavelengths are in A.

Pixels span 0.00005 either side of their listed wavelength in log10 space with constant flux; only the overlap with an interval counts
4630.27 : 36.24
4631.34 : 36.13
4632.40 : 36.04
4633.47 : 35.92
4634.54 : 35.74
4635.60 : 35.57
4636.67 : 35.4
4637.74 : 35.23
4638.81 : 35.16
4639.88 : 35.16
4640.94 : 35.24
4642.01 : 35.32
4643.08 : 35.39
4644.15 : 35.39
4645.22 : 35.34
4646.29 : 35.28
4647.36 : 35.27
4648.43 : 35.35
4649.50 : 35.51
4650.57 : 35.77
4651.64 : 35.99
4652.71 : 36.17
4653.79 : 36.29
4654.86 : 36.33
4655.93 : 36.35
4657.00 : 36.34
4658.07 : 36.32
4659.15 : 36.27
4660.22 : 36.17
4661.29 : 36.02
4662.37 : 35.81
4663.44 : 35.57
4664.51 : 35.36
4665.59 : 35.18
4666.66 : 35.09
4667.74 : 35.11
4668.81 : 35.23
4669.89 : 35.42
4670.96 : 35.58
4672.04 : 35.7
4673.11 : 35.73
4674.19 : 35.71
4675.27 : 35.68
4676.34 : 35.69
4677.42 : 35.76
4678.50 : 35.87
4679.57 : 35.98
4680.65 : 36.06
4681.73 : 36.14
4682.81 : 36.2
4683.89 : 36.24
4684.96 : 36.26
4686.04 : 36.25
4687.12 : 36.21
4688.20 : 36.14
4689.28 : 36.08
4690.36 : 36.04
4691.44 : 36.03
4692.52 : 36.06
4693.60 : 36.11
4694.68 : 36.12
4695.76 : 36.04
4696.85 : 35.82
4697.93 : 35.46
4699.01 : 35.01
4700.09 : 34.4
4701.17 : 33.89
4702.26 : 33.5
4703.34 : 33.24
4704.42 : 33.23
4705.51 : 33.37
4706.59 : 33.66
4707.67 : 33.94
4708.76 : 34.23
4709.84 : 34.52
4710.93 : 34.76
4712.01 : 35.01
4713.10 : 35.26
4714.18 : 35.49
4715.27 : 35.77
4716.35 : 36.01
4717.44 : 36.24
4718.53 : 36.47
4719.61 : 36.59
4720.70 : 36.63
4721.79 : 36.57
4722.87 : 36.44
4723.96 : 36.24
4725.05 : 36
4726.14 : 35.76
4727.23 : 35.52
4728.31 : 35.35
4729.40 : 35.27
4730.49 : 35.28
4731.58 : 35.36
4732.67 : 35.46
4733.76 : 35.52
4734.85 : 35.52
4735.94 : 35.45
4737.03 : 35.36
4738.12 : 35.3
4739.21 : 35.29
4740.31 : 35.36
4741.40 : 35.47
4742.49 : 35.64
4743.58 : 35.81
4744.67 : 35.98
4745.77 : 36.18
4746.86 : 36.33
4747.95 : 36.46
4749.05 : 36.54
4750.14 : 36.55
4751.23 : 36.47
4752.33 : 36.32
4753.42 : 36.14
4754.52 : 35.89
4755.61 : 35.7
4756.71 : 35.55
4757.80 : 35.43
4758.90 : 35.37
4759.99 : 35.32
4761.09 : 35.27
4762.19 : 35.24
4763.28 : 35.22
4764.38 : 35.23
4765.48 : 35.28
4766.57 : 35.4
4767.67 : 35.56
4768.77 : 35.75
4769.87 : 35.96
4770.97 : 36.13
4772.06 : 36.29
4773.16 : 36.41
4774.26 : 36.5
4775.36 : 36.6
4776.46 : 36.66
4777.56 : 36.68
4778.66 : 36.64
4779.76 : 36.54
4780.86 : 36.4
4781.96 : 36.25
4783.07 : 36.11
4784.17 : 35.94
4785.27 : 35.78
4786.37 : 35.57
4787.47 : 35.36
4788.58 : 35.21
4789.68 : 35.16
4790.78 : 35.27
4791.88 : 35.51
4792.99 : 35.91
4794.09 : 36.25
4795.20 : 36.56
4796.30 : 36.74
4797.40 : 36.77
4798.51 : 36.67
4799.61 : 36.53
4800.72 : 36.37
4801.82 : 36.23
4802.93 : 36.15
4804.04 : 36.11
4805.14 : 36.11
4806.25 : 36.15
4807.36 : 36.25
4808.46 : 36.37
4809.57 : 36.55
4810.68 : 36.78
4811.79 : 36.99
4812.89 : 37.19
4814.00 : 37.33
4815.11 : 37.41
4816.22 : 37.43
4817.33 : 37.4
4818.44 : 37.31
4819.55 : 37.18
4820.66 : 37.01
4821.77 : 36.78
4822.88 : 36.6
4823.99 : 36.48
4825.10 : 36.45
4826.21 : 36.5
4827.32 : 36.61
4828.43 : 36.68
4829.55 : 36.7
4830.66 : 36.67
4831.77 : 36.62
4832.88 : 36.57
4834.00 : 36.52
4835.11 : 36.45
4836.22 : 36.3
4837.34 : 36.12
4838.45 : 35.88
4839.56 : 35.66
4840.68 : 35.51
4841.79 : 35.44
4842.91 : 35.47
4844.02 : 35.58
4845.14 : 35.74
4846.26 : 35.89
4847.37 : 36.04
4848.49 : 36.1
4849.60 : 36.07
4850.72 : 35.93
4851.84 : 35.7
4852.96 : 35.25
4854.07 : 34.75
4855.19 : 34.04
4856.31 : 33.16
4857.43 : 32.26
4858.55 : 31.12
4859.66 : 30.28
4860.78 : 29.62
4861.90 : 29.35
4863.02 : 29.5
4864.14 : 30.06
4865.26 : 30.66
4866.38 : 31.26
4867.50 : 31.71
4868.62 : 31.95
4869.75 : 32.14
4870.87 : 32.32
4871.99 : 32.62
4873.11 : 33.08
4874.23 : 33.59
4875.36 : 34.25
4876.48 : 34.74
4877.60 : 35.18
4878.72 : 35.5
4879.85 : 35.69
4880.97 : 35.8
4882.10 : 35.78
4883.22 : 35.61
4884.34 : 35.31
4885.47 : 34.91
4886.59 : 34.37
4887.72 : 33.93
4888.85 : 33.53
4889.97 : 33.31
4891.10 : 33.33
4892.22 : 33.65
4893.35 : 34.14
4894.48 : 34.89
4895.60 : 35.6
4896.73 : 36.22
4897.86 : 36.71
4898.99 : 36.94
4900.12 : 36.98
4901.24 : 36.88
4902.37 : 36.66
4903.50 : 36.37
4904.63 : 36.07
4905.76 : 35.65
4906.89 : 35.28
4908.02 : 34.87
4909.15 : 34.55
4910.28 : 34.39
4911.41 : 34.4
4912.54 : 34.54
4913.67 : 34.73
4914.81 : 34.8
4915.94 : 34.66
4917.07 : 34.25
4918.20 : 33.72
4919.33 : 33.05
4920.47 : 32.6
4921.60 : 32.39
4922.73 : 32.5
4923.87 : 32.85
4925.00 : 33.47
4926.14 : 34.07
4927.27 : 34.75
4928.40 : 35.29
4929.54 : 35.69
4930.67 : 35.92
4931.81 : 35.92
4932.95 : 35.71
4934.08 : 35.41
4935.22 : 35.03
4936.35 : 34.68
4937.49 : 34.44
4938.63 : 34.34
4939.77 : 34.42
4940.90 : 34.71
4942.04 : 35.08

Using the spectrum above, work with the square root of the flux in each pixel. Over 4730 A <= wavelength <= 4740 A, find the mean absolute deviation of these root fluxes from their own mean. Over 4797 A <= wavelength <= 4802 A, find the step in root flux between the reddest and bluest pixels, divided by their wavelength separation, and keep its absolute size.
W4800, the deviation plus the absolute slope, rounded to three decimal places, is 0.017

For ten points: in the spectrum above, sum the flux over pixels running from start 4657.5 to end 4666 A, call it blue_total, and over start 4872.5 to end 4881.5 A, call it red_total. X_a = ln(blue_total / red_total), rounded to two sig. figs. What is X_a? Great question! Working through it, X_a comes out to 0.031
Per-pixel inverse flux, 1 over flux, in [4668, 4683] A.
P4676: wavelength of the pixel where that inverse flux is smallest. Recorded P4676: 4682.81 A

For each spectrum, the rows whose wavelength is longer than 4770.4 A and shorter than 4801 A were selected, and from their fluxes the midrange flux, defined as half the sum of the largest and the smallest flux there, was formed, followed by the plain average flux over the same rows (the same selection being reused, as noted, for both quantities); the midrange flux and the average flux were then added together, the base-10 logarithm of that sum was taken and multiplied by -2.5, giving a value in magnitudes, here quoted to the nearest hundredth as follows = -4.65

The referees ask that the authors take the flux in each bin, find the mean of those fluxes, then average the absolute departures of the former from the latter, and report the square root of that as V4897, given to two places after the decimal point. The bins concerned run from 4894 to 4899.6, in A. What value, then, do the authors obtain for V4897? 0.81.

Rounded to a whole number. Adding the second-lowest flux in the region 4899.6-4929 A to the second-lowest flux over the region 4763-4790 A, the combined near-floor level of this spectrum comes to 68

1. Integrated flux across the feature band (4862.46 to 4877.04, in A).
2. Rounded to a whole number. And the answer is 469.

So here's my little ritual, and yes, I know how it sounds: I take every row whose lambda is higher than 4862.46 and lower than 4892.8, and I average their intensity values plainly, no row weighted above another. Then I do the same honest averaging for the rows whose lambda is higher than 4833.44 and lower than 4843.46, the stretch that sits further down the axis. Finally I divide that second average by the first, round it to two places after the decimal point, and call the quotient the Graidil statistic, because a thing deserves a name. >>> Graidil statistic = 1.07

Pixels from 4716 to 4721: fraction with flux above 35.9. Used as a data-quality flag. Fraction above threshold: 1.00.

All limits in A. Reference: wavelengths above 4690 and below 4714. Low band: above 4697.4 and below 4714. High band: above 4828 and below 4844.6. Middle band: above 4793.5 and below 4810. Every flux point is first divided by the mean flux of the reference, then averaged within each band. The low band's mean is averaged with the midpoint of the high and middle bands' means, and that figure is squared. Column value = 1.03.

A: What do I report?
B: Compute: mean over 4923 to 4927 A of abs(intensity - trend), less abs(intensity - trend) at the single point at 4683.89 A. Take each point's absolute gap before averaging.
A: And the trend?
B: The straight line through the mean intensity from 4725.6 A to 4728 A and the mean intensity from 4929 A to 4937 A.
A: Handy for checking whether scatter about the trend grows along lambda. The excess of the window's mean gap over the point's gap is 1.5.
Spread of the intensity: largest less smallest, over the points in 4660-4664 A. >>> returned 0.60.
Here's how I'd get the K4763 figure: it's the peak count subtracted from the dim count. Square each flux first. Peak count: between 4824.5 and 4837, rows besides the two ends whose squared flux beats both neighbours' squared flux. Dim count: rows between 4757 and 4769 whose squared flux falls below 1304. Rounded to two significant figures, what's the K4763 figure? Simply 10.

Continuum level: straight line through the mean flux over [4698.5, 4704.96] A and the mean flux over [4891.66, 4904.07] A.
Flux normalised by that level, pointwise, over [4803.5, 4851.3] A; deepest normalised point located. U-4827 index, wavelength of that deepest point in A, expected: 4841.79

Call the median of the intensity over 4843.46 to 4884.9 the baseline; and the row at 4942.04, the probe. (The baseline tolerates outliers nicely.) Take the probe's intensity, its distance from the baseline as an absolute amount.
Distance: 0.8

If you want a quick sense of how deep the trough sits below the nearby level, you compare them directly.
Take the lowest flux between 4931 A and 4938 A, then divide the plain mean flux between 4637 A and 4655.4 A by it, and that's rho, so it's 1.03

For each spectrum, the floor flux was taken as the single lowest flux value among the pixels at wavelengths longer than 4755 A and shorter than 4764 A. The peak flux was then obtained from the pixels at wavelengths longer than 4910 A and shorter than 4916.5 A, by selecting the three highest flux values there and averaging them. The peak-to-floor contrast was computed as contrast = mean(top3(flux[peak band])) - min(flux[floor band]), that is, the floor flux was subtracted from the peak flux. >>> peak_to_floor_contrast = -0.5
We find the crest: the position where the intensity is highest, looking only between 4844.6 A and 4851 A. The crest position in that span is 4848.49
